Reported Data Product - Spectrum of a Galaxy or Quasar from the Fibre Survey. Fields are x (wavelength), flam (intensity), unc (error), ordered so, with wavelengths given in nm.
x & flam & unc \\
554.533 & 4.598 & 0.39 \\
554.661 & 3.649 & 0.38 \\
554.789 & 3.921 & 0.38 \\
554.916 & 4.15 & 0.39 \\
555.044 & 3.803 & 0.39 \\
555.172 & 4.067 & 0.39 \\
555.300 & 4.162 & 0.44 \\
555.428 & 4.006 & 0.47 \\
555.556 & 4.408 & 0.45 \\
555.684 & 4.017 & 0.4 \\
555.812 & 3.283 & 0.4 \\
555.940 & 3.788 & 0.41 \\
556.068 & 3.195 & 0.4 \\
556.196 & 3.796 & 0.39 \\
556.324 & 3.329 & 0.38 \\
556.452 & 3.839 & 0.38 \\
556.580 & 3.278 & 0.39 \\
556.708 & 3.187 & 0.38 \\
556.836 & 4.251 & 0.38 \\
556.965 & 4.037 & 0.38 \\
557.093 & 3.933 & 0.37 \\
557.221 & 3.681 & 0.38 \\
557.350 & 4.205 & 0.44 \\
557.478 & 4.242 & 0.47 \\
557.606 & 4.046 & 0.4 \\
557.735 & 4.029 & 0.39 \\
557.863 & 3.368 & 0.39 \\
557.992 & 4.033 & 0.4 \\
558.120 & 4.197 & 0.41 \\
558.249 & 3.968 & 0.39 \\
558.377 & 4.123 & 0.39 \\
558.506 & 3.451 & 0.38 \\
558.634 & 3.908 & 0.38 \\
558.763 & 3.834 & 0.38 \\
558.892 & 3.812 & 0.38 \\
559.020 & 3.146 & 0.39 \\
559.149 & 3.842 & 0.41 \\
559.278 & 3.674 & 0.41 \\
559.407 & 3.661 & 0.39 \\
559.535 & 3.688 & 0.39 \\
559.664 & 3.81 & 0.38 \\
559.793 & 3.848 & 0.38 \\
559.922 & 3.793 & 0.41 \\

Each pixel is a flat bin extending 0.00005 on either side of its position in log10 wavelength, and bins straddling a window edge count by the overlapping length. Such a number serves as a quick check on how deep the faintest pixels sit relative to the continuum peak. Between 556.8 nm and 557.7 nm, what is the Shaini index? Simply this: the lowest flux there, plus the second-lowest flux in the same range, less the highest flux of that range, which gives 3.36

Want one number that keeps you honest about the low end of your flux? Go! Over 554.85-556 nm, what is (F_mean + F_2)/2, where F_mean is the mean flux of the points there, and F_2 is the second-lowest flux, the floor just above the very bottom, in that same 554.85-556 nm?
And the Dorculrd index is 3.9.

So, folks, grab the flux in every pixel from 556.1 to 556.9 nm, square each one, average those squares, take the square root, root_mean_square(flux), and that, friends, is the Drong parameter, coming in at 3.63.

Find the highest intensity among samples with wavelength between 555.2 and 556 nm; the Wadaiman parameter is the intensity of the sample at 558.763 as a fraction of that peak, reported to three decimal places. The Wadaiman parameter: 0.870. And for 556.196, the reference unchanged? 0.861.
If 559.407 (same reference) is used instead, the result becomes 0.831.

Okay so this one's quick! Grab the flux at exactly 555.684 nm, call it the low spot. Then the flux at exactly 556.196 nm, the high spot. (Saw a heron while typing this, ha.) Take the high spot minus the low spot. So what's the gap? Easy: -0.221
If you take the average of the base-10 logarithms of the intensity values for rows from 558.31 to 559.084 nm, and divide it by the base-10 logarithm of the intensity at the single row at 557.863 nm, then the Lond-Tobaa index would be 1.08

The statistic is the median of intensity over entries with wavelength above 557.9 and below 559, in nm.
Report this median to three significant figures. 3.94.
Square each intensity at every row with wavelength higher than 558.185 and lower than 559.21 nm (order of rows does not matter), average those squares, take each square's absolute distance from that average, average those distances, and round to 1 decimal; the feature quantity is 1.7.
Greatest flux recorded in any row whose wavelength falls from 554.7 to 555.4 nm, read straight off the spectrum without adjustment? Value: 4.162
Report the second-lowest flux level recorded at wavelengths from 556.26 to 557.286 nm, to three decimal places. 3.278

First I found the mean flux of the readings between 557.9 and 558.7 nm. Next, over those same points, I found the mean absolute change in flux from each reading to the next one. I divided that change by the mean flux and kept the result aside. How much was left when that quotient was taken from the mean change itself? 0.25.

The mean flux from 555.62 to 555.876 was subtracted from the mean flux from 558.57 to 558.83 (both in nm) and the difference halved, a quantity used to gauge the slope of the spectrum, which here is 0.11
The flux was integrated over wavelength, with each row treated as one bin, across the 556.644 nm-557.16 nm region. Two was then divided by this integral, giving 1.01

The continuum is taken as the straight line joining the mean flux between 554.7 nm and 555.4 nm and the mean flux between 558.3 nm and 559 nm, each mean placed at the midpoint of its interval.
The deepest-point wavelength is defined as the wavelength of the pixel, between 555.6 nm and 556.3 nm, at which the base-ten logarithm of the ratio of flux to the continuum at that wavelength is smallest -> 556.068 nm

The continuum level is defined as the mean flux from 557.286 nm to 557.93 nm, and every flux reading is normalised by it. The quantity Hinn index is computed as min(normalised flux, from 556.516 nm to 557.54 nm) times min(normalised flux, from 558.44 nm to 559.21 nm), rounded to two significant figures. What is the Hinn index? 0.63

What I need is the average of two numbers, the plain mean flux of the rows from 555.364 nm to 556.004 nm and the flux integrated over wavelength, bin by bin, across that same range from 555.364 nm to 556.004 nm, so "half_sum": 3.20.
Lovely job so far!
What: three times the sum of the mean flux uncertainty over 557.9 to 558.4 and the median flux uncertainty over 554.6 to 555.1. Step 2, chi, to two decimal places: 2.35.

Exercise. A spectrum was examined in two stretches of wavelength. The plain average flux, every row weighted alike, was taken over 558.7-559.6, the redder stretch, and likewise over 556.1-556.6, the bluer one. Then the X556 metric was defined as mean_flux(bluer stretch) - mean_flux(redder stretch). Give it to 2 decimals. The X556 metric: -0.10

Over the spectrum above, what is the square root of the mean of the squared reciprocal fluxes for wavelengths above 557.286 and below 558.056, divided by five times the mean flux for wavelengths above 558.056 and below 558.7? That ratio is 0.0129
